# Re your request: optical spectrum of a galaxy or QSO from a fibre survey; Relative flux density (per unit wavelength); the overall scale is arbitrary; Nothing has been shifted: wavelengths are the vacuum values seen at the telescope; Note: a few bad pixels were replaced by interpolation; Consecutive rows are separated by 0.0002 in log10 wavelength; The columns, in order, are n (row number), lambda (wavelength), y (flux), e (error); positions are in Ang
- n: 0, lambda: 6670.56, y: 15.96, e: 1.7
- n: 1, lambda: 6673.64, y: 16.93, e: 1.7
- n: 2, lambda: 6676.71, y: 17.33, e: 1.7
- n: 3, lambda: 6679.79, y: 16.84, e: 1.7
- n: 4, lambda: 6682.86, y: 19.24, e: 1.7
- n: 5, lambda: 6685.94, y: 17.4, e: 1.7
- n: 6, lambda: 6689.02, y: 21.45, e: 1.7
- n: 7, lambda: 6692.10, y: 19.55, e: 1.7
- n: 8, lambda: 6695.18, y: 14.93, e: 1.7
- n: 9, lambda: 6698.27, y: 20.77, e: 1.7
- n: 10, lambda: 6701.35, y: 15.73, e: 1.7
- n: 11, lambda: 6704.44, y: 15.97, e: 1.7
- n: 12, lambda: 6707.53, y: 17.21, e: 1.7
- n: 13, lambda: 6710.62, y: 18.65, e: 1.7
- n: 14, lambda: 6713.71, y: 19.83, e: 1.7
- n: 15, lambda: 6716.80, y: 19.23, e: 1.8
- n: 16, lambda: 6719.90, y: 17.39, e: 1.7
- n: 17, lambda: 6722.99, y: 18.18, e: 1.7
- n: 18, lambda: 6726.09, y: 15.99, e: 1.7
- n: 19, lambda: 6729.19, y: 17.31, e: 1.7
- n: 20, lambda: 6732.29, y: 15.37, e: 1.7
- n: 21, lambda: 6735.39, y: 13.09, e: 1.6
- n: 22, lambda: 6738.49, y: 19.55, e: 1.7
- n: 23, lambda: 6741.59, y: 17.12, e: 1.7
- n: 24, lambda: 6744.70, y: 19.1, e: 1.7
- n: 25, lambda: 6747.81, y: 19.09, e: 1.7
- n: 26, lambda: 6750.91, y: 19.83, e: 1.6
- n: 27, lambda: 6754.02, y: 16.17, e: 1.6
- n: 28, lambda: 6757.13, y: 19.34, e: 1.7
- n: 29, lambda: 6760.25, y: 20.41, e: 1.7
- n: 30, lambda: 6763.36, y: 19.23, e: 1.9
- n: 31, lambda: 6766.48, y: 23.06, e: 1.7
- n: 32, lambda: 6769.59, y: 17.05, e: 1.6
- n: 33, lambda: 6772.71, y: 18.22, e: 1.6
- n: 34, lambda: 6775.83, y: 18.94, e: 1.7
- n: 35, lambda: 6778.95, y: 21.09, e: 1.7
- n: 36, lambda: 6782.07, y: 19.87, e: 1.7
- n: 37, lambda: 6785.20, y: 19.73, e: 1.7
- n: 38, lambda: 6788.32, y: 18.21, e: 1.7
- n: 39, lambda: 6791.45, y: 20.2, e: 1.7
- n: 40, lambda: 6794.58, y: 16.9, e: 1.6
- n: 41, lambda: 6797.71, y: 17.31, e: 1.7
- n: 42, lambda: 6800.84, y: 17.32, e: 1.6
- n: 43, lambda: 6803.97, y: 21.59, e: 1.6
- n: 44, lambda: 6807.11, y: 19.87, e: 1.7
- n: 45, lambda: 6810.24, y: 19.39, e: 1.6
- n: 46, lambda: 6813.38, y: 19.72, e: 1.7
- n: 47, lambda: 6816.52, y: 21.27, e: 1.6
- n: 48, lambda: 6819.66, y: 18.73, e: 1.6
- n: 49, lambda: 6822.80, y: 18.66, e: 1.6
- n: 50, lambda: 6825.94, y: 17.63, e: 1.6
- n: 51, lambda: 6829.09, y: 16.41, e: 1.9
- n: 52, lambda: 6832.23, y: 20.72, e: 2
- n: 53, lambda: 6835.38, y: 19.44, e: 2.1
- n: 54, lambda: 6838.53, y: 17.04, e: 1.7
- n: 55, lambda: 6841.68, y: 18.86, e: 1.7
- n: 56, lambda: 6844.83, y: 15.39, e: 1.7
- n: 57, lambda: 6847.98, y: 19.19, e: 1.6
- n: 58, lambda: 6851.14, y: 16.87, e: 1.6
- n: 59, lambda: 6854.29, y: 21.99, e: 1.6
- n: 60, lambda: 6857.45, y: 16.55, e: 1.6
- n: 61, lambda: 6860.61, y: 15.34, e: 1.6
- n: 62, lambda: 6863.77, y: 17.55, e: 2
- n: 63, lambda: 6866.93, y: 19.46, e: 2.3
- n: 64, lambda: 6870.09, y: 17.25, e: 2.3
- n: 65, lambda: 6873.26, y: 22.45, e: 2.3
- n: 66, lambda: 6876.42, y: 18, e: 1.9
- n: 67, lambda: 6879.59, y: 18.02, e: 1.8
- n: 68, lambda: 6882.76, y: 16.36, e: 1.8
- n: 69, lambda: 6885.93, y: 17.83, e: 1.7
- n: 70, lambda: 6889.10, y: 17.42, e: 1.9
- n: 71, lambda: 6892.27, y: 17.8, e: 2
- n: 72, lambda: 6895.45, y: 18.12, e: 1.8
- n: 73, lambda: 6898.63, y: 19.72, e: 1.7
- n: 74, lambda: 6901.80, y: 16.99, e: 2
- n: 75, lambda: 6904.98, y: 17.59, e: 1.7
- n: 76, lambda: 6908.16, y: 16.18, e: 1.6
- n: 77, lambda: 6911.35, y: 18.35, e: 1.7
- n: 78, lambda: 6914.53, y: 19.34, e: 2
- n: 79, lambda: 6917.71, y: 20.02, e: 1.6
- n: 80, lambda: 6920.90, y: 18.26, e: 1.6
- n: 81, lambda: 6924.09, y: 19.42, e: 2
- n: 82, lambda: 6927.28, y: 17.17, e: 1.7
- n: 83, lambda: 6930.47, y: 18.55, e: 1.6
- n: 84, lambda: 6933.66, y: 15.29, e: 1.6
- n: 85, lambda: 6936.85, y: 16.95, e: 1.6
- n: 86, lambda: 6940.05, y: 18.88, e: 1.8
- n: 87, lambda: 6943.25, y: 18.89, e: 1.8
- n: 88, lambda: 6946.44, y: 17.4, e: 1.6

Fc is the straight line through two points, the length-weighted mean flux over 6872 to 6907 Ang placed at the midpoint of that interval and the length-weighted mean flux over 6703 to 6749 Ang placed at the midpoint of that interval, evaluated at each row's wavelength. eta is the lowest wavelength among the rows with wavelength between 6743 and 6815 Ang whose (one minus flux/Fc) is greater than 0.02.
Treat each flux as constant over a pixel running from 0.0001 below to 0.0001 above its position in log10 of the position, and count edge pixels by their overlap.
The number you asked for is 6754.02 Ang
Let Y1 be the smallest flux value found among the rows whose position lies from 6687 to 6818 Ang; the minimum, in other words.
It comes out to 13.09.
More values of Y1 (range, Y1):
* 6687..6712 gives 14.93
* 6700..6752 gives 13.09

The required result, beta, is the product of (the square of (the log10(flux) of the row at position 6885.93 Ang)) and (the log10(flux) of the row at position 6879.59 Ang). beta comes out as 1.97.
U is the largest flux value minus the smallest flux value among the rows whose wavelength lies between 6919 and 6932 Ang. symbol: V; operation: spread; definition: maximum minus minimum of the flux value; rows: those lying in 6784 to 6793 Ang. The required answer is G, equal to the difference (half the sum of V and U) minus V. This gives 0.1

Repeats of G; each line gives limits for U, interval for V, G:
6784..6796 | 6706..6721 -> 0.3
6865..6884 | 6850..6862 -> -0.3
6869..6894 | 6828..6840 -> 0.9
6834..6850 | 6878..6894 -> 1.2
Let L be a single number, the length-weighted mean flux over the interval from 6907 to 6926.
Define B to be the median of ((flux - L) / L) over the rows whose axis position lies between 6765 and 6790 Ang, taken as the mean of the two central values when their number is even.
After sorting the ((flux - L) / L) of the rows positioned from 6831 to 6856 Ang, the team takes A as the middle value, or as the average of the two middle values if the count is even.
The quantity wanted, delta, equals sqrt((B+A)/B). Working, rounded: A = 0.02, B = 0.04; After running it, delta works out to 1.3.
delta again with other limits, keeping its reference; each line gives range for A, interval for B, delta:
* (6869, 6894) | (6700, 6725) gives 1.4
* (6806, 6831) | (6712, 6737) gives 0.8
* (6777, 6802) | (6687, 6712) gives 0.7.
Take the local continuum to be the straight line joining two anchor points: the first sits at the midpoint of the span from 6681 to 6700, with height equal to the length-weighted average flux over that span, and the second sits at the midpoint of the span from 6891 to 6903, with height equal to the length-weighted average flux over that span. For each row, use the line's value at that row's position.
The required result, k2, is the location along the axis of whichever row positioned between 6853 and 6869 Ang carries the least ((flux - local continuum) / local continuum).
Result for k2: 6860.61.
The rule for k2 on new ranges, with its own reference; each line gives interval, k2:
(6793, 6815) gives 6794.58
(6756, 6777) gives 6769.59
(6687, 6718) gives 6695.18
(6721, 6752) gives 6735.39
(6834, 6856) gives 6844.83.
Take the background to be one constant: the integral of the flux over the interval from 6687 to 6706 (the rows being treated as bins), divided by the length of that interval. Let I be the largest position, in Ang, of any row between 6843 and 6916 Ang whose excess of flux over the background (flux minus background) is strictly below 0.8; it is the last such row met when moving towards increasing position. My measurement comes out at 6911.35 Ang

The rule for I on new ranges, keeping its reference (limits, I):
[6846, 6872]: 6870.09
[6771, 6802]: 6800.84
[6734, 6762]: 6754.02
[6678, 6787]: 6772.71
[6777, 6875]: 6870.09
